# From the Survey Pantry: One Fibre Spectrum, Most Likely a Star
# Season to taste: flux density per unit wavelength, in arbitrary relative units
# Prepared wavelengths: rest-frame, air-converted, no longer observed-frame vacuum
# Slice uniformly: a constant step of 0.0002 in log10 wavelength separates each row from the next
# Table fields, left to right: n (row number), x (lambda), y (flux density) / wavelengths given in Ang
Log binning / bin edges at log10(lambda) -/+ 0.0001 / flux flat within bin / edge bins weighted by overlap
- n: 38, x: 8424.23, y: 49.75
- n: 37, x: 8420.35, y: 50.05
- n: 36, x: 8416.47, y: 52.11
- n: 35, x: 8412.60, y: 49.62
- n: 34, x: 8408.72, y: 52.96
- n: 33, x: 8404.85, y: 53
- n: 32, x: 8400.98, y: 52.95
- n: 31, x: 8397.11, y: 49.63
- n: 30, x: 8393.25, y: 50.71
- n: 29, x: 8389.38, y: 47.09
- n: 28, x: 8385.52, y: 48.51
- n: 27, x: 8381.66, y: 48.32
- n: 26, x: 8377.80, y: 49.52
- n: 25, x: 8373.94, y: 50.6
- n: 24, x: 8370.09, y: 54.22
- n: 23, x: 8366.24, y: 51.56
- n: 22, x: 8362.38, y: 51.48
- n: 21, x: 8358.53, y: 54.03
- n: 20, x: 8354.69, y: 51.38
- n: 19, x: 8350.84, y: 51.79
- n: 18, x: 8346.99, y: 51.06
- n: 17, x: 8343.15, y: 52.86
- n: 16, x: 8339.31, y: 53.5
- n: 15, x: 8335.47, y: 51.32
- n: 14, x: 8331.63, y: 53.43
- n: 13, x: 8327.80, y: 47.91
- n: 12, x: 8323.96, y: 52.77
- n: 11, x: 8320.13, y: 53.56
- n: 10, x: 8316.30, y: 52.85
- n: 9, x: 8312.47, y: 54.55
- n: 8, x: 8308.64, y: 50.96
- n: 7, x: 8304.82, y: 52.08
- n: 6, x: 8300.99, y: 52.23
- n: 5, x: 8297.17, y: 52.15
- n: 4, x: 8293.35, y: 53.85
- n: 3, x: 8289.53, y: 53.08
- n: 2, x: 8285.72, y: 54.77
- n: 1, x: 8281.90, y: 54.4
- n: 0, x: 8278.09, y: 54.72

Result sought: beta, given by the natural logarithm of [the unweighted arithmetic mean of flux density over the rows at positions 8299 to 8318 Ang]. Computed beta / 3.96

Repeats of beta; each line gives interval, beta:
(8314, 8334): 3.95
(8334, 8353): 3.95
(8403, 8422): 3.94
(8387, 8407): 3.93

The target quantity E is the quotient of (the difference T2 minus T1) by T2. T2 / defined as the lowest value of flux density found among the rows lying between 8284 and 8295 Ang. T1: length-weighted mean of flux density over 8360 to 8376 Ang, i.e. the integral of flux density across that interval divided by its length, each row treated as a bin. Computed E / 0.02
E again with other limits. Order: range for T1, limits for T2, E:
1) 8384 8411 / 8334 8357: 0.01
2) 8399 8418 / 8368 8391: -0.11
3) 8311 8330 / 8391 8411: -0.05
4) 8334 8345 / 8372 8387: -0.09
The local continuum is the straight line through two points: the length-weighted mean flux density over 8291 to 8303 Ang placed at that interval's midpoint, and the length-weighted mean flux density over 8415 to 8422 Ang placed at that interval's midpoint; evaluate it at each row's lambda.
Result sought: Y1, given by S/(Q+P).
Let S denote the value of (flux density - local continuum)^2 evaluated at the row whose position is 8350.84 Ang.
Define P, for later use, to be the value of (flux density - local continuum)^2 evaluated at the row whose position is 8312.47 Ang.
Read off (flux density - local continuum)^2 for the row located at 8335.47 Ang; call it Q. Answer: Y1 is 0.0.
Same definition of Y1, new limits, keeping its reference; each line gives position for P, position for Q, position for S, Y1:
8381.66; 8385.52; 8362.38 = 0.0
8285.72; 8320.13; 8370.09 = 1.3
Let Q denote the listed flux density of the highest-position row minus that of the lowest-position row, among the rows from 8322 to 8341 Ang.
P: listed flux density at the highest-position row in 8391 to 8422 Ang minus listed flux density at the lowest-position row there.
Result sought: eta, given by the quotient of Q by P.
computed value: -1.1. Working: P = -0.7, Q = 1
